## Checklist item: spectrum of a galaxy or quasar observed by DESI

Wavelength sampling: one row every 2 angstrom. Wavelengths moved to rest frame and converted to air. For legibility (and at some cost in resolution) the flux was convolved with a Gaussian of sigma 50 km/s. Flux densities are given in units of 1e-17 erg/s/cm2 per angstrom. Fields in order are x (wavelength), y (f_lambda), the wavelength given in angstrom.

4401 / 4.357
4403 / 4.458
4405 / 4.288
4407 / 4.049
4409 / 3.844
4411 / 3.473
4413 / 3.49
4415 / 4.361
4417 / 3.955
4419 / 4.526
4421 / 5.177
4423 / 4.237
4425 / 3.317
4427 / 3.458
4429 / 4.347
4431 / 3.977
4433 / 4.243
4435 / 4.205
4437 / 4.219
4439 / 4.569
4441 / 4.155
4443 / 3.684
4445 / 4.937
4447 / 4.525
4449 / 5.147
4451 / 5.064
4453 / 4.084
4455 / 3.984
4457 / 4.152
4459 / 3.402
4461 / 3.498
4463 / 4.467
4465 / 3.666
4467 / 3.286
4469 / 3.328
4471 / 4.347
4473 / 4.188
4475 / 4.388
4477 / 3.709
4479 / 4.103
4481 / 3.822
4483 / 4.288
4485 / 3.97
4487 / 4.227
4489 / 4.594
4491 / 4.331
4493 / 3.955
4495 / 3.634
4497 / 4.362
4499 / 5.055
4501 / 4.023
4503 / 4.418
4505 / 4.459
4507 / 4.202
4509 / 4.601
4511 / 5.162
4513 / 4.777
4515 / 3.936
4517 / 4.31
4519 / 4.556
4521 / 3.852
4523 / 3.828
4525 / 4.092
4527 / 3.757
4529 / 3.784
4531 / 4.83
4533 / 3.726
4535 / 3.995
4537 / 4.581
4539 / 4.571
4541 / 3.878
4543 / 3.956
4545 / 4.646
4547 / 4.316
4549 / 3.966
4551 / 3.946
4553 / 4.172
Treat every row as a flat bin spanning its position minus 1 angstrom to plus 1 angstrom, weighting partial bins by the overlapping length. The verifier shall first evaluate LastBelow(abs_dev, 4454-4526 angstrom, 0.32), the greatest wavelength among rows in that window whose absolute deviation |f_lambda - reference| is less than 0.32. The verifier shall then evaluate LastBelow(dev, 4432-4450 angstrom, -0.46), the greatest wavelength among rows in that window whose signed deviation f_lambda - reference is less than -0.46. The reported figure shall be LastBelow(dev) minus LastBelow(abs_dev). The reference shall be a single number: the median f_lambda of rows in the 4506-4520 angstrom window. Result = -76 angstrom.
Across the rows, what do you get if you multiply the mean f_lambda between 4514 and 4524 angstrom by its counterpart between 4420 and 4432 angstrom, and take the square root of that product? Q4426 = 4.09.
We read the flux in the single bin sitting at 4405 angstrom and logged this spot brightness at 4.288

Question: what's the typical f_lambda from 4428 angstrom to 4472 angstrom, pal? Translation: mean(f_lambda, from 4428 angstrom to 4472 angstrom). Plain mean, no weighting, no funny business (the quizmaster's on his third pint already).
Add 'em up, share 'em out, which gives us 4.15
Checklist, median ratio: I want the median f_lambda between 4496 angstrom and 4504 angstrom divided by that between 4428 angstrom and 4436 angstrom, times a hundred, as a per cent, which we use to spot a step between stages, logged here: 104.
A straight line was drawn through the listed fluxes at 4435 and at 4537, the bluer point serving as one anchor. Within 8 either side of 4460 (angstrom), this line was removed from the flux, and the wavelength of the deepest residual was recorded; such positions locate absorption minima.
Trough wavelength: 4467 angstrom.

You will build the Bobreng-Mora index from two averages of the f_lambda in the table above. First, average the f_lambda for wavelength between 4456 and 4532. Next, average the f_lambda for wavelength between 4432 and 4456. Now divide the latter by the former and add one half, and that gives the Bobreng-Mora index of 1.563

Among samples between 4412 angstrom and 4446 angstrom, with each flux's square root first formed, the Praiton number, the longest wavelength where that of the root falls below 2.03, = 4443 angstrom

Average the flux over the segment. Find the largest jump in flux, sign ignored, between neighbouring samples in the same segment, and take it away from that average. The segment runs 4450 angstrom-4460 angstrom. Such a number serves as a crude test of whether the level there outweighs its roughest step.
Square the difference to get 10.0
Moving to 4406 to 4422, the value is 10.5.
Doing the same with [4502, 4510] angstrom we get 16.2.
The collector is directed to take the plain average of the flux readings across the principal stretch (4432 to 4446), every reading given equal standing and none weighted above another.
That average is 4.29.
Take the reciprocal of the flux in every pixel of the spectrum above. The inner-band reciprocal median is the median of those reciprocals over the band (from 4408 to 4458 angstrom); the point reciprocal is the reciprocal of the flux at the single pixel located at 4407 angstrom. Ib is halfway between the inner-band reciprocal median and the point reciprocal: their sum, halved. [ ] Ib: 0.242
